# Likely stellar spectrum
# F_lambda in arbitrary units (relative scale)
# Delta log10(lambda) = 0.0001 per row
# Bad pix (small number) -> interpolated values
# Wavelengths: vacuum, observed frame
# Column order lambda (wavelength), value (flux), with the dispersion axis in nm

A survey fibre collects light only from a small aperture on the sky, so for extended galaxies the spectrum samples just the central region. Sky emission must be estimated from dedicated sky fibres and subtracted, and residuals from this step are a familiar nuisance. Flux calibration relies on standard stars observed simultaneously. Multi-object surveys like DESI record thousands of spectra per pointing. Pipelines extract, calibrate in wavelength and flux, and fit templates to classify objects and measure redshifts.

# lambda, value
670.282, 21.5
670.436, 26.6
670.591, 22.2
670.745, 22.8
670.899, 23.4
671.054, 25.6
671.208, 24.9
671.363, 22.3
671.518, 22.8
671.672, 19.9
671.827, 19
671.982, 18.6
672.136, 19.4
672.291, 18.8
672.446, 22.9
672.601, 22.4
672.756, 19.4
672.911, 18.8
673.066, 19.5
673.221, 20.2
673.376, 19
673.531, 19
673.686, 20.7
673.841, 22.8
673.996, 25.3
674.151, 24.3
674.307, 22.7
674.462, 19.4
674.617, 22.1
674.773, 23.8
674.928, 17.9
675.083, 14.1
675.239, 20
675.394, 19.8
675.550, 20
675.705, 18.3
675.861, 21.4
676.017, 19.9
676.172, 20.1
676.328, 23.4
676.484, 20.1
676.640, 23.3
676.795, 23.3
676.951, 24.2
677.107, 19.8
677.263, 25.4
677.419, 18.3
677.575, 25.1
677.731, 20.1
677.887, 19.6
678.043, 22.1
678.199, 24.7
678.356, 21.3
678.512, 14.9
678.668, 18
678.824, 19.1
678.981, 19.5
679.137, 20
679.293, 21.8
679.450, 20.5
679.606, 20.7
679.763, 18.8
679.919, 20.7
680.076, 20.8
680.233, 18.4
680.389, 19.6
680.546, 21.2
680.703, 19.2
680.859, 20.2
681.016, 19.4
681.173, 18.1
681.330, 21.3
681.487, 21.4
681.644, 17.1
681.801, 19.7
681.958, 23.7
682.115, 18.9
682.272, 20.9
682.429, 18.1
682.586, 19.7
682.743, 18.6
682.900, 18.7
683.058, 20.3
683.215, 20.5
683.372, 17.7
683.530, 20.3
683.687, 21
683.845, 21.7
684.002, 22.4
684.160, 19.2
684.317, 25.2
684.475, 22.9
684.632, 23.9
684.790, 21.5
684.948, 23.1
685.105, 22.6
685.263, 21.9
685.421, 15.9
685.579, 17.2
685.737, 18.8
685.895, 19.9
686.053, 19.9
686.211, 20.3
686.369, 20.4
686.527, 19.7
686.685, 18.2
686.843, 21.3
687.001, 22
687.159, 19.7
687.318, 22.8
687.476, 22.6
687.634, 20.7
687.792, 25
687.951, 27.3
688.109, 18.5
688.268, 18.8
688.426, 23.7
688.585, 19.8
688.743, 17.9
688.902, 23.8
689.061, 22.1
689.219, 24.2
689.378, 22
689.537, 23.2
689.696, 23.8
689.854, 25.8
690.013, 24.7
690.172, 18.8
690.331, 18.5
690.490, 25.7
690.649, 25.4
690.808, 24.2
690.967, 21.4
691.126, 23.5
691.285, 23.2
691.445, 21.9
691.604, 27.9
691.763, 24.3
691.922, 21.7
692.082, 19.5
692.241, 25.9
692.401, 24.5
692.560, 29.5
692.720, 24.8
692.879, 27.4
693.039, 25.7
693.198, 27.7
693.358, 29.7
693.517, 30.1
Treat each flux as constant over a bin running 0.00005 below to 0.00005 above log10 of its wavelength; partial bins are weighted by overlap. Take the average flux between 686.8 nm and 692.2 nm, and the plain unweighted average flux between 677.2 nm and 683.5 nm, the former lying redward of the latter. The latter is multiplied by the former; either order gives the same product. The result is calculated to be 453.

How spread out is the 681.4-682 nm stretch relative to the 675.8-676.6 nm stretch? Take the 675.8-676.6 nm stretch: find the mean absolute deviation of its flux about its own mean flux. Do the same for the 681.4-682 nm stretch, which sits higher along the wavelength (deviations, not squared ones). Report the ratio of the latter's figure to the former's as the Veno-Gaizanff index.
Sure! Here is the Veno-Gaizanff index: 1.8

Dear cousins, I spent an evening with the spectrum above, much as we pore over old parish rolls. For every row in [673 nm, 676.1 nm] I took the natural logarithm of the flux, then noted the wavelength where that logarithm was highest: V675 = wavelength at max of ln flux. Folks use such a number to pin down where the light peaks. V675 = 673.996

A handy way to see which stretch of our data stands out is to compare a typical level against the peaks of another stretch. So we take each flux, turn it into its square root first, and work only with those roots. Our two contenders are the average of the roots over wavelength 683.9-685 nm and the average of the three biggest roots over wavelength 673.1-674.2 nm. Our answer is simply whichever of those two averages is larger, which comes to 4.91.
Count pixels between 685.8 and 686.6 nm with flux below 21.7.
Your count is 5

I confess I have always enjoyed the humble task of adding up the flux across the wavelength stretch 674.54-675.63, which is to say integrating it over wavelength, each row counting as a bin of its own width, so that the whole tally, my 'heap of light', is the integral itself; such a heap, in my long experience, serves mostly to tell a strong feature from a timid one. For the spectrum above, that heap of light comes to 21.4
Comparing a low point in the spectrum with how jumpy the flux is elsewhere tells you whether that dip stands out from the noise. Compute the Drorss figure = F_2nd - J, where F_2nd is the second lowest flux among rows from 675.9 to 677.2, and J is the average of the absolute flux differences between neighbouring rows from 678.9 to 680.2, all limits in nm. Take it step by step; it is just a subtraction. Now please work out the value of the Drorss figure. 18.8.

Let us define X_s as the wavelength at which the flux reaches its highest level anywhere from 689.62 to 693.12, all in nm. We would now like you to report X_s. 692.560 nm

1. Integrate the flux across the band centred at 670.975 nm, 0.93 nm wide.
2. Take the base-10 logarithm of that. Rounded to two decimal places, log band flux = 1.34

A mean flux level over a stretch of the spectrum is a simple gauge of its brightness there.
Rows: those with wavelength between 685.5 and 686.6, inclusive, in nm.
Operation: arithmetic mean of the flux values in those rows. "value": 19.5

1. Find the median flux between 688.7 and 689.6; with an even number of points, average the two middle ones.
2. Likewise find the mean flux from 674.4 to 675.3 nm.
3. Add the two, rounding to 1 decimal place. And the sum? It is 42.2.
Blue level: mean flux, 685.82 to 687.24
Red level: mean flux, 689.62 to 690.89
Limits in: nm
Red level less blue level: 3.2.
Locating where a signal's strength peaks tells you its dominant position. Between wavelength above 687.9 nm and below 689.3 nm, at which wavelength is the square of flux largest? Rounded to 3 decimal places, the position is 687.951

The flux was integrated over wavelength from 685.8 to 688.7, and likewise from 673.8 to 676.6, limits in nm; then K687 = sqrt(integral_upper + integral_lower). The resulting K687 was 10.9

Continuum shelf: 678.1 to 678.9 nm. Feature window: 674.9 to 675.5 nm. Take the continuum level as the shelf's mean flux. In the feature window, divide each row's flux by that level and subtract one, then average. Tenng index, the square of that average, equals 0.007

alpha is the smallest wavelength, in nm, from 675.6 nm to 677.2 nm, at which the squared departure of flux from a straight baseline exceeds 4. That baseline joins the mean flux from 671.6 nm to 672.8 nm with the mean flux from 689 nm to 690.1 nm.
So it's 675.705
